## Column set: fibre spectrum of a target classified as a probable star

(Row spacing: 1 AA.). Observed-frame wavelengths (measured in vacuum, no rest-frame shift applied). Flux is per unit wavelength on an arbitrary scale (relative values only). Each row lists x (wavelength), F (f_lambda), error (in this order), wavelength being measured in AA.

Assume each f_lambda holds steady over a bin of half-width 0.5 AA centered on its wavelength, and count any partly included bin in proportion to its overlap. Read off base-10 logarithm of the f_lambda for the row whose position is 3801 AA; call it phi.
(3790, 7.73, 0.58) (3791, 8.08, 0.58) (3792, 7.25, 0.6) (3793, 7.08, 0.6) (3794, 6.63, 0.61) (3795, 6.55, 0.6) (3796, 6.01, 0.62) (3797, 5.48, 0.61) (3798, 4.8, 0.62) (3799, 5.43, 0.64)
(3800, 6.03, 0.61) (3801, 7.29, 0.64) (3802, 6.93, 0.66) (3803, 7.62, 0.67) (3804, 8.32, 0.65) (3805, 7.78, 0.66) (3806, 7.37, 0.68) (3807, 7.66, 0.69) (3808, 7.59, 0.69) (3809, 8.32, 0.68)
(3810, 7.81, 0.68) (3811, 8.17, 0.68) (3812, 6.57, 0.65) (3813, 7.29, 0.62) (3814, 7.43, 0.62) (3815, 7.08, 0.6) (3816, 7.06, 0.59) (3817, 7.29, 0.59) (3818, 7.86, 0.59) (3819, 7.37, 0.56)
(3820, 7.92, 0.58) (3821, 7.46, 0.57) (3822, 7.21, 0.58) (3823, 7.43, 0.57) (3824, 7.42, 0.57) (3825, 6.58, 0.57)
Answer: 0.86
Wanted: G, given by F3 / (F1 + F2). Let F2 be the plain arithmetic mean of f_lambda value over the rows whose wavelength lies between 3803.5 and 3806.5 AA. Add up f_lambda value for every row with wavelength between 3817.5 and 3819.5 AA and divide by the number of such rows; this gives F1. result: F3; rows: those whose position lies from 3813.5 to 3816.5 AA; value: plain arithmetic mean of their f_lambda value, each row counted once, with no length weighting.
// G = 0.47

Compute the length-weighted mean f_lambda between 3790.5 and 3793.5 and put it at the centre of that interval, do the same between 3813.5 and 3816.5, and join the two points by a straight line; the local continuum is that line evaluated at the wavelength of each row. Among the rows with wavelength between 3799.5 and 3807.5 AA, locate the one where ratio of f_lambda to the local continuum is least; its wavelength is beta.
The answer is 3800 AA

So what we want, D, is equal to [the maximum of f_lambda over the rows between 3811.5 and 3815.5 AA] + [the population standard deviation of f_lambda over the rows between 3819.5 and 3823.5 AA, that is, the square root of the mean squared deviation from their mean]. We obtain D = 7.7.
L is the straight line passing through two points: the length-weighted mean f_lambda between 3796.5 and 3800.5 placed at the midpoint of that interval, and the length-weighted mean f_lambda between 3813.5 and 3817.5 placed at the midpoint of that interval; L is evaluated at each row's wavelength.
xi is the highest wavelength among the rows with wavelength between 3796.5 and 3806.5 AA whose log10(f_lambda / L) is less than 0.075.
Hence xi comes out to 3806 AA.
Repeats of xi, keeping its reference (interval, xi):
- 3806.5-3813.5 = 3813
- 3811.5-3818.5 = 3818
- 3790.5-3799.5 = 3799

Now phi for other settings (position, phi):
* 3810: 0.89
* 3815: 0.85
